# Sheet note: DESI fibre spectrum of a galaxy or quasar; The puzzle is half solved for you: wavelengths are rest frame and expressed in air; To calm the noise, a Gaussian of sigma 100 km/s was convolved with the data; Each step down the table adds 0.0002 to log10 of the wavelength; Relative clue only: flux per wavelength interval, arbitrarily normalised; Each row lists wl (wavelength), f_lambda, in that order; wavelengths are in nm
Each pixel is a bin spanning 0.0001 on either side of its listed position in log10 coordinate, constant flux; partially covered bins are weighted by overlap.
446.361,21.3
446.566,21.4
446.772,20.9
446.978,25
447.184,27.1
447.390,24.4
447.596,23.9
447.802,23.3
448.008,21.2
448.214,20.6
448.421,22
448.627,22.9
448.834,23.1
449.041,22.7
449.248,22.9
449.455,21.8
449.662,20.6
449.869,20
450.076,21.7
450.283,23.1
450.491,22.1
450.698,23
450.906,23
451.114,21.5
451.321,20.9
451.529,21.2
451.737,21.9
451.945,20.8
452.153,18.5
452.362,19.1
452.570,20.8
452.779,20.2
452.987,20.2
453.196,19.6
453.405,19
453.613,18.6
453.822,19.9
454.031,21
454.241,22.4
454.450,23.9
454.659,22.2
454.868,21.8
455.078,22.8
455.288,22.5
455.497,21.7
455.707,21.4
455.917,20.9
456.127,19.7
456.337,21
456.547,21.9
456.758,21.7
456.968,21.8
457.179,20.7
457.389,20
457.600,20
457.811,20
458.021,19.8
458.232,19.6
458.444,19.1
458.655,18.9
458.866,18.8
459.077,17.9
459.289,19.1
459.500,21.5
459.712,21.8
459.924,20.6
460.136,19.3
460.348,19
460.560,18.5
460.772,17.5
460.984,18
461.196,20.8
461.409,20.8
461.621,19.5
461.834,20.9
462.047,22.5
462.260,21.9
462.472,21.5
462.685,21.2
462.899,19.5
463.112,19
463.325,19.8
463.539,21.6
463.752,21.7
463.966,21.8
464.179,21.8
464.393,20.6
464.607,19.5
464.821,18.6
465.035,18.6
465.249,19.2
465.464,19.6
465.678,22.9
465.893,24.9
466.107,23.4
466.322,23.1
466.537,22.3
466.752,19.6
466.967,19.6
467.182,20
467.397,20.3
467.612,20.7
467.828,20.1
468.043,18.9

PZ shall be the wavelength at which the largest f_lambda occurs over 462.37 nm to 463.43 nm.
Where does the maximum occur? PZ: 462.472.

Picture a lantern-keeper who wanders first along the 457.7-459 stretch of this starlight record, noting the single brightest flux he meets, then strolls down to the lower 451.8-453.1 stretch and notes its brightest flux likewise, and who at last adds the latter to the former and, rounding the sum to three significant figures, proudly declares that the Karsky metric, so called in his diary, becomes 40.8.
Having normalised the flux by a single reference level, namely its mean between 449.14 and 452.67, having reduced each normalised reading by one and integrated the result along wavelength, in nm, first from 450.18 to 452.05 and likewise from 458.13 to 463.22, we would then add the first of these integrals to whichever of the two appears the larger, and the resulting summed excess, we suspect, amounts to 0.10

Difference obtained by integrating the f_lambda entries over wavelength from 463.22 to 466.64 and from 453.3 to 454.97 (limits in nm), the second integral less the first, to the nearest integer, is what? -37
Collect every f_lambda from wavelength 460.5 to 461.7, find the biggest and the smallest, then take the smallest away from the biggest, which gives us 3.3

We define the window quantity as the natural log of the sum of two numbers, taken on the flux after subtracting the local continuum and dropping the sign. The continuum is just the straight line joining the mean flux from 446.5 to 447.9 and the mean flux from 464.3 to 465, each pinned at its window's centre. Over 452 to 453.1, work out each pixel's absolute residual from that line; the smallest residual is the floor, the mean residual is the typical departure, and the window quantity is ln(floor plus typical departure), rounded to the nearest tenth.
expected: 1.5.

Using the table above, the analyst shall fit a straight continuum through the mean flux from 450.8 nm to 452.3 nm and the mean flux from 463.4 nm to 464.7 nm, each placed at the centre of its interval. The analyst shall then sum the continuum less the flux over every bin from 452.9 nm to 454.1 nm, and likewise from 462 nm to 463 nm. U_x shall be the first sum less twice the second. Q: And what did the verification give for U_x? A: 10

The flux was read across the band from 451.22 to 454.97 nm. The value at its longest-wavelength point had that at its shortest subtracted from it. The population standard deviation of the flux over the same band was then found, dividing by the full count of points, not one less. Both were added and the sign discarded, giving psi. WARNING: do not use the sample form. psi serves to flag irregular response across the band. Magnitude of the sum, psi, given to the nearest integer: 2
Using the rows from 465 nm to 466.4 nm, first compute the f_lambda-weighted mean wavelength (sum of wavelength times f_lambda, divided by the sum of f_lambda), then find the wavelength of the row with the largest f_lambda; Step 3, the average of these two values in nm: 465.80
